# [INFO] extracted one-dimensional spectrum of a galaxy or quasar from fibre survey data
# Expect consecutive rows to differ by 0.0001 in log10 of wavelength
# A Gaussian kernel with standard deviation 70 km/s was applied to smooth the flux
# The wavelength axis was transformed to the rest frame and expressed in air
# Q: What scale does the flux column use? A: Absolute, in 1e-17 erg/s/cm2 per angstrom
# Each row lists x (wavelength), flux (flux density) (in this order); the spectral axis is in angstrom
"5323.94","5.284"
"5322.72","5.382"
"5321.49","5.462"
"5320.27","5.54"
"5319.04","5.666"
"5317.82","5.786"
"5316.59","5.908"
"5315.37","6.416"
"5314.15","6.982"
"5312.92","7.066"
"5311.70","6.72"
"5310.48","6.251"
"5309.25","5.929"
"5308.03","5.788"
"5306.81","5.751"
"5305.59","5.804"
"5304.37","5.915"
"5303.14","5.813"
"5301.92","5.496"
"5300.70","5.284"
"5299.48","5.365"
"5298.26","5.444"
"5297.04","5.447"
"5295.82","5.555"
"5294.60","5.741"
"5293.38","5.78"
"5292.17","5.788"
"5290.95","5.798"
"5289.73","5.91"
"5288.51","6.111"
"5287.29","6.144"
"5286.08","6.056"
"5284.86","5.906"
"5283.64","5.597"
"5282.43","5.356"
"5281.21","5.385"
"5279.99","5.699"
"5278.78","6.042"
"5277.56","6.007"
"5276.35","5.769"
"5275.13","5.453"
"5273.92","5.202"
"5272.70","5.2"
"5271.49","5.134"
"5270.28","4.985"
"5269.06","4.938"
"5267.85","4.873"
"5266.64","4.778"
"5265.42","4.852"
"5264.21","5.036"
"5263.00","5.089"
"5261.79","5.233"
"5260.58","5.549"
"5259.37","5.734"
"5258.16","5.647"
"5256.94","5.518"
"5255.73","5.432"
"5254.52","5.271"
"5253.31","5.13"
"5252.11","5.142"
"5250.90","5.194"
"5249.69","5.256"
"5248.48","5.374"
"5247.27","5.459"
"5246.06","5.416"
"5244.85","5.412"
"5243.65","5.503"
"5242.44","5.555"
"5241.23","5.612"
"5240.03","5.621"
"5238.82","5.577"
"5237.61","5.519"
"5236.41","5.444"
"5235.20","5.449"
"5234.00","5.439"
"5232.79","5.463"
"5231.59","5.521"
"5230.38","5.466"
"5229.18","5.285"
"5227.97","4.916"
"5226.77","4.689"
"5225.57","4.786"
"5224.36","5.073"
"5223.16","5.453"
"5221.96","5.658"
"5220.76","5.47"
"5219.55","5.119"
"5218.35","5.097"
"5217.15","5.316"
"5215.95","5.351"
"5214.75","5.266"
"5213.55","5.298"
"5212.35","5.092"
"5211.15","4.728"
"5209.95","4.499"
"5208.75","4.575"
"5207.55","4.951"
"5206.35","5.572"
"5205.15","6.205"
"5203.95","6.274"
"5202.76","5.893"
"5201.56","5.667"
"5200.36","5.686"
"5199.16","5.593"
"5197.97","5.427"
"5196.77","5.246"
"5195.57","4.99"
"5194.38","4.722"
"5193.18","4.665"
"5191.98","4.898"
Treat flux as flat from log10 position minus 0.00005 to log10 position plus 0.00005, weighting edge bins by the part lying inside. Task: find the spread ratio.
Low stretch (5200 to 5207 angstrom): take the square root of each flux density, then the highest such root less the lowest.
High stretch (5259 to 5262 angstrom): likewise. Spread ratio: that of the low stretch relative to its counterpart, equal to 1.3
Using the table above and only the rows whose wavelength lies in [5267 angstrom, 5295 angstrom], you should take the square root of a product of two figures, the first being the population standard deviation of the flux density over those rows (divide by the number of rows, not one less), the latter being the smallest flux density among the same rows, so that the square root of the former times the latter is 1.4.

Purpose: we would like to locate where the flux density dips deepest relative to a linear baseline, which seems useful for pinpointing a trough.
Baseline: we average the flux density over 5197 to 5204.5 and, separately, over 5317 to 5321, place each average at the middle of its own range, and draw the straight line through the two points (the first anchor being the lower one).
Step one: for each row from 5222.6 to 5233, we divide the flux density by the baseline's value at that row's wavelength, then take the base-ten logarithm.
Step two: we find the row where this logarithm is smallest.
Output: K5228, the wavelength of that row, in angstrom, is 5226.77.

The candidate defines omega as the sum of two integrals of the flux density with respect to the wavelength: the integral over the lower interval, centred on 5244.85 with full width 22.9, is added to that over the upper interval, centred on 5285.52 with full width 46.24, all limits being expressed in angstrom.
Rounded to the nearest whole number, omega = 380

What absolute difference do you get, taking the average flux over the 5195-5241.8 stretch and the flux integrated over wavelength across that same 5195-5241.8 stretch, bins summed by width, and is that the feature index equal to 245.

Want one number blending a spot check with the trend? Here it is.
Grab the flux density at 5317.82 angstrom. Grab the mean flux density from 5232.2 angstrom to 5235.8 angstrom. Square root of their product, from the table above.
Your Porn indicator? 5.62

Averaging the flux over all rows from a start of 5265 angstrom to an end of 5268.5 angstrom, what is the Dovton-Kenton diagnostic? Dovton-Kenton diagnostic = 4.8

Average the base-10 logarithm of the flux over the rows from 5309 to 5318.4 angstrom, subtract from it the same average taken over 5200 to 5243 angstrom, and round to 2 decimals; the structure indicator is 0.08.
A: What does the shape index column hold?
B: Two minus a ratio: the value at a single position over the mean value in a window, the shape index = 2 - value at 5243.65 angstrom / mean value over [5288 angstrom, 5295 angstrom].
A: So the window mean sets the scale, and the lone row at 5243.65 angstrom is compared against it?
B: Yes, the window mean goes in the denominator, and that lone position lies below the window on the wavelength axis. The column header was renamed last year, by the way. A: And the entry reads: 1.06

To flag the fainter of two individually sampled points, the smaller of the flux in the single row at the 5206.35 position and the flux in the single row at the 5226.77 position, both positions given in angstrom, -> 4.69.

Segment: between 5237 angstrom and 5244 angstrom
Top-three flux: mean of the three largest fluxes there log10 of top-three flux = 0.75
